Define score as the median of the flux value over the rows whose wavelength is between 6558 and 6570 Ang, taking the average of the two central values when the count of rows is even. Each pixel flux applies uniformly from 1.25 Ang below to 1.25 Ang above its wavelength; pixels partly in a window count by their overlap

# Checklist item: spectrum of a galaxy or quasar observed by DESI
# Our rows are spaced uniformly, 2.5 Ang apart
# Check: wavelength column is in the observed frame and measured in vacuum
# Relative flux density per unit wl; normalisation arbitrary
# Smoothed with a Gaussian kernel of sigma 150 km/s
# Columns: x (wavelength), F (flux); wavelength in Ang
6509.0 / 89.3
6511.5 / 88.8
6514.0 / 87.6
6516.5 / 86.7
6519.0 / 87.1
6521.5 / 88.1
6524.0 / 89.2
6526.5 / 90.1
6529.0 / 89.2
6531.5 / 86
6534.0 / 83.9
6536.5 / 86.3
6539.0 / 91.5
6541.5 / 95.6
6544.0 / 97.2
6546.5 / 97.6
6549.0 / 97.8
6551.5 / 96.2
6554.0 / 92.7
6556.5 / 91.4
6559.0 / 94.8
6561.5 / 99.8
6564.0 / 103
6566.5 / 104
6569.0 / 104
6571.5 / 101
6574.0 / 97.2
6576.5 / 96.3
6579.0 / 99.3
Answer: 103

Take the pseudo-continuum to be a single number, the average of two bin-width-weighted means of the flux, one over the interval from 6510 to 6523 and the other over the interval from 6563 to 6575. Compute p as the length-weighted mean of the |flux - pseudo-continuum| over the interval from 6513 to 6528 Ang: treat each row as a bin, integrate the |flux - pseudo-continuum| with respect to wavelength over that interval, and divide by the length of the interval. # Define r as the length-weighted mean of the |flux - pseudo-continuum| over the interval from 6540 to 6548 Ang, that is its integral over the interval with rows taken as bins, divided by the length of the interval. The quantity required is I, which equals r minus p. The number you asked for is -5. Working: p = 6.7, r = 2.1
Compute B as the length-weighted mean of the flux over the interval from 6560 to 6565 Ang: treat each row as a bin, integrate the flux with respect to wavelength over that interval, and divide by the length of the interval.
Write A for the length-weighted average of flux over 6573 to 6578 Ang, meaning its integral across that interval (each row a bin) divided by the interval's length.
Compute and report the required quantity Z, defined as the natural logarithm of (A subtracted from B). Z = 1.4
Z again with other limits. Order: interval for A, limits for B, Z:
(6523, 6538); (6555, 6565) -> 2.3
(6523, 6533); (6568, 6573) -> 2.6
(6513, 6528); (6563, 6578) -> 2.5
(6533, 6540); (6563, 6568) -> 2.8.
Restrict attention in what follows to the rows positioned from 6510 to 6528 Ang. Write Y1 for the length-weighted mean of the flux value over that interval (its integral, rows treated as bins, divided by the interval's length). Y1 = 88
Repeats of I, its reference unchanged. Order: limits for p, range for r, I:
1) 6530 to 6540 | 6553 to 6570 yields -3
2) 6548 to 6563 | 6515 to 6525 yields 5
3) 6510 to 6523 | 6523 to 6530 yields -2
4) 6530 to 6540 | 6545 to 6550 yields -5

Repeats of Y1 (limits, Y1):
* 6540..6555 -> 96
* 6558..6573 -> 101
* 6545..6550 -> 98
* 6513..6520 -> 87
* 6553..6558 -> 92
